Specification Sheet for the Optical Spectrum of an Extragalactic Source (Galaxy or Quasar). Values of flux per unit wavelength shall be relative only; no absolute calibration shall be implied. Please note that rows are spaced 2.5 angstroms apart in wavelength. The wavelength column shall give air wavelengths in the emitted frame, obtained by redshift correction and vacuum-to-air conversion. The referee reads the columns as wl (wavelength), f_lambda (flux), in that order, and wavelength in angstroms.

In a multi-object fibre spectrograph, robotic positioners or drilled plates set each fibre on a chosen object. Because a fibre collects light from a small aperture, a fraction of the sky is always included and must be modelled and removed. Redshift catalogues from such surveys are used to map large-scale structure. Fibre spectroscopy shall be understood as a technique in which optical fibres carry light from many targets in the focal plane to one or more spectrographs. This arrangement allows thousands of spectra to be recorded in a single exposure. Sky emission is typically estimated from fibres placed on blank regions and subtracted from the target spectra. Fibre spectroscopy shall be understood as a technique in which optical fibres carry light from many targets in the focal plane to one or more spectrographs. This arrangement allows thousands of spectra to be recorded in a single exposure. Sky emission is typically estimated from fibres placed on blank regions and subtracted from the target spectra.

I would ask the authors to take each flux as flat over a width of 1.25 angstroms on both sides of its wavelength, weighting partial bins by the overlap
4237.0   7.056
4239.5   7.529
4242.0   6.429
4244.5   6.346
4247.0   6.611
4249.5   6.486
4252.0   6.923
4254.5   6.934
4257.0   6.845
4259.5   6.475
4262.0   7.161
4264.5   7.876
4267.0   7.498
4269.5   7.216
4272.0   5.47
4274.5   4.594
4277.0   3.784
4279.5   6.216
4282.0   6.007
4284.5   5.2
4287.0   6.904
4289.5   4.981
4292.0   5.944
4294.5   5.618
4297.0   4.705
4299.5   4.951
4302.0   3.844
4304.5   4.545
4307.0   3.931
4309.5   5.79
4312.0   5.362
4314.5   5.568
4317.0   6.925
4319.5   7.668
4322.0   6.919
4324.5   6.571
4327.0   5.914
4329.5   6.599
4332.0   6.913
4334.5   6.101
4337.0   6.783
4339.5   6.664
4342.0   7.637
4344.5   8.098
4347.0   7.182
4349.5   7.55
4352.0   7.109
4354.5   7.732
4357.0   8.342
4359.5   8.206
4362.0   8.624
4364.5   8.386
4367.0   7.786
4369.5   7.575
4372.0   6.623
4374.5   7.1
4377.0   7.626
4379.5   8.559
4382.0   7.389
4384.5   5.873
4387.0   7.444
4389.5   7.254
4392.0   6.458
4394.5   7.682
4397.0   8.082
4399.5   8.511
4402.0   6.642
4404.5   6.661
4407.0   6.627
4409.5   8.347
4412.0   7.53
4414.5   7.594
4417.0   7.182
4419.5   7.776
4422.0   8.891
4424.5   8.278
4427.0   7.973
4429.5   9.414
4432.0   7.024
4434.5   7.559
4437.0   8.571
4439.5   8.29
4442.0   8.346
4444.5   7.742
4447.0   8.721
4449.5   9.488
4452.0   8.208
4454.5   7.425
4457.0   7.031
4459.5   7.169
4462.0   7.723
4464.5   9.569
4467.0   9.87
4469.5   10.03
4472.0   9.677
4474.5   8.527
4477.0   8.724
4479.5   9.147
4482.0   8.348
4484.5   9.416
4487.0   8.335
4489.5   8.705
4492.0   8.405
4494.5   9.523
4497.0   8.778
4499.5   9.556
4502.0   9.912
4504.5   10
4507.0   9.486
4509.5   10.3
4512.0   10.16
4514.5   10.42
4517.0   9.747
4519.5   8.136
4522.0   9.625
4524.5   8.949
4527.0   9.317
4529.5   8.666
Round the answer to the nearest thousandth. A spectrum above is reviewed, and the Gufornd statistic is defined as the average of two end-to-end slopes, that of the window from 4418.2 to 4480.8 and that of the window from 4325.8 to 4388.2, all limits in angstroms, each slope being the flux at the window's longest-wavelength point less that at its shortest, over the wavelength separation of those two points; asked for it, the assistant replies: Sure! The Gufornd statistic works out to 0.024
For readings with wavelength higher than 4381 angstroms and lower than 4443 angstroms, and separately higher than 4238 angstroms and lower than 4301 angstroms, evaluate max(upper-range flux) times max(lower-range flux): 74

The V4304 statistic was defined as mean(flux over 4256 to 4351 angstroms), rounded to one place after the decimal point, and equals 6.2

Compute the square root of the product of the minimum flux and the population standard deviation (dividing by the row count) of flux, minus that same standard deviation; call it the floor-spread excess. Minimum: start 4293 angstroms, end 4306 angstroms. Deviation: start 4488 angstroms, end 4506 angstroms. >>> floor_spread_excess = 0.9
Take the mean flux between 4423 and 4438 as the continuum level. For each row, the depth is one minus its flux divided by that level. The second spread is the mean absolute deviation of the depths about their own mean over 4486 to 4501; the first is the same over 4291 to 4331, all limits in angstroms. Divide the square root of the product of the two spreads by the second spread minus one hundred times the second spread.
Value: -0.0142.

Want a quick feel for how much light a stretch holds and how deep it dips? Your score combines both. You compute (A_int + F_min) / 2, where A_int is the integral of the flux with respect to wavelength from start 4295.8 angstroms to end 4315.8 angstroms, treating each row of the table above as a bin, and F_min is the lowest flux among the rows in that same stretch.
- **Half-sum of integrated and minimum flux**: 50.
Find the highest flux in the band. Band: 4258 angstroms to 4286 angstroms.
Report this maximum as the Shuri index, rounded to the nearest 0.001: 7.876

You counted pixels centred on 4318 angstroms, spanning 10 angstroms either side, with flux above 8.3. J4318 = 0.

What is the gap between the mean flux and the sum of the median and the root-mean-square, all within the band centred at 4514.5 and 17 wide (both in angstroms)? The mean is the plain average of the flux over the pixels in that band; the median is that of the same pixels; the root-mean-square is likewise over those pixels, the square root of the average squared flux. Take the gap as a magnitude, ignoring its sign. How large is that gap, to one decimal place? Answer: 9.8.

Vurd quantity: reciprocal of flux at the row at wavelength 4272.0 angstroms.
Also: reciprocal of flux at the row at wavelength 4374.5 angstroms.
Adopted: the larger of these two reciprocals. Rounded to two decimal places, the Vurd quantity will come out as 0.18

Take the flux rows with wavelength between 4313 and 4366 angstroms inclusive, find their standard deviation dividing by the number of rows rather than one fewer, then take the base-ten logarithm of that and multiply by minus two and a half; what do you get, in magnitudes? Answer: 0.21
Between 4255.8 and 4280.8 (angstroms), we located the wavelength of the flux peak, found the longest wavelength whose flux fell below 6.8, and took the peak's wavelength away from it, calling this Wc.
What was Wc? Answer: 15.0 angstroms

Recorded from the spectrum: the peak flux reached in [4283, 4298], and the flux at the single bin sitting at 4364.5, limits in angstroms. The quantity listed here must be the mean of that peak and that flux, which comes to 7.6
